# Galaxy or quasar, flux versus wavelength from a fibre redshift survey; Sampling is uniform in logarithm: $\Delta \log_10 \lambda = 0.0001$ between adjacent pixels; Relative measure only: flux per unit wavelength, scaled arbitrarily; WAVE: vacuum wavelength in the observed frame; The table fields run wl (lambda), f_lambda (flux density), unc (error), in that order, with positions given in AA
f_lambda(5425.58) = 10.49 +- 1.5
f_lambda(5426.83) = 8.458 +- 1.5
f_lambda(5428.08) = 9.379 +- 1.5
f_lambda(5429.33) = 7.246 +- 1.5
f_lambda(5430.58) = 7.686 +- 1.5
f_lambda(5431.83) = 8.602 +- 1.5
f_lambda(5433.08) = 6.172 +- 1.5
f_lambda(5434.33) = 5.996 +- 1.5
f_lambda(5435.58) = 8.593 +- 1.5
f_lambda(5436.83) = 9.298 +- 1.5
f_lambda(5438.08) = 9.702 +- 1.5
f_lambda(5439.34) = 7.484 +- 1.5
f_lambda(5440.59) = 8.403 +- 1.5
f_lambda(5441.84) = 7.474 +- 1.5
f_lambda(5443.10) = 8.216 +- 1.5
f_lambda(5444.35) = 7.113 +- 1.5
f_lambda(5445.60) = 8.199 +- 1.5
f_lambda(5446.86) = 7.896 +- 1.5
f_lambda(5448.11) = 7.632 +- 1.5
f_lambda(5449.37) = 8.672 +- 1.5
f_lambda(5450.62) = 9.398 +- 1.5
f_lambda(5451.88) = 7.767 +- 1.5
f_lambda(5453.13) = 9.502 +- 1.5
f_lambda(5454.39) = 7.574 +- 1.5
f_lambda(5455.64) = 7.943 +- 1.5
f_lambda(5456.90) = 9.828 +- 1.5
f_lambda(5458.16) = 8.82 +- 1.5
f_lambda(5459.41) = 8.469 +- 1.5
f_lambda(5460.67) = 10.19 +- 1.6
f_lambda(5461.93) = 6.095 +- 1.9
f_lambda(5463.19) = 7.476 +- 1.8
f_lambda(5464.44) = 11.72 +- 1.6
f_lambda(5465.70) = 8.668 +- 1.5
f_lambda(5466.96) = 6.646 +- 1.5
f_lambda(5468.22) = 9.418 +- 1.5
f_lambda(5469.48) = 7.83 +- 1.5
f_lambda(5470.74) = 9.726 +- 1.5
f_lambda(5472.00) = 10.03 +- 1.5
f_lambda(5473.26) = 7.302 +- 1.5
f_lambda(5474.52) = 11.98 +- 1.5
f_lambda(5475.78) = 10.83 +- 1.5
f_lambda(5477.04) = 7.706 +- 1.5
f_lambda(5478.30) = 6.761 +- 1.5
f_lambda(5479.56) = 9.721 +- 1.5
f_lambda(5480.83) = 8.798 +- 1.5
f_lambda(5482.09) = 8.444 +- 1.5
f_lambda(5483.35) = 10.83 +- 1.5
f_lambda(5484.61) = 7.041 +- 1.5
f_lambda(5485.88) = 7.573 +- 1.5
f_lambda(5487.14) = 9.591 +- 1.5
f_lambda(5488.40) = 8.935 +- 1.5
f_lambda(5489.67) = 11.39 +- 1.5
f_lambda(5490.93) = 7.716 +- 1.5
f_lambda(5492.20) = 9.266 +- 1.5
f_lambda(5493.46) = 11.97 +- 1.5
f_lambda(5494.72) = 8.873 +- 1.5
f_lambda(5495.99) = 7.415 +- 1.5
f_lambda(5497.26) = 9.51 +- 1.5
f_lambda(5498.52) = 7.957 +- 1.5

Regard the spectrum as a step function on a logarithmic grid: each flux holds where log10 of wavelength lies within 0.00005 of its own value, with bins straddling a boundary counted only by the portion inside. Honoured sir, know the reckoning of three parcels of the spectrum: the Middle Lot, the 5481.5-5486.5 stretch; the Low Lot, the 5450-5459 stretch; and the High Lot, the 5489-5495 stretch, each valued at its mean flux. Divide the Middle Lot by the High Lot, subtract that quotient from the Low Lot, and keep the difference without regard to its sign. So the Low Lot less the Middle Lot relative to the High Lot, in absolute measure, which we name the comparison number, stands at 7.83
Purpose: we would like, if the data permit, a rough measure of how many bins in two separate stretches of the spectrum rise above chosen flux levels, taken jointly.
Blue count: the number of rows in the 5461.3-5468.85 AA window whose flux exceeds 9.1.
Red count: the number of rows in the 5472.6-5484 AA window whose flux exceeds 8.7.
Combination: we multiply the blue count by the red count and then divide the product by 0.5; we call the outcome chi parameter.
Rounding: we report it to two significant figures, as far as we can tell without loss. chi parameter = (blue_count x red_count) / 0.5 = 20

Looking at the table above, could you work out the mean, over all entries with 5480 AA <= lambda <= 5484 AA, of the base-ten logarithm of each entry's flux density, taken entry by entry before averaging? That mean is 0.97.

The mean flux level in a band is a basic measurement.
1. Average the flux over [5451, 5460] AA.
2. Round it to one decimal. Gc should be 8.6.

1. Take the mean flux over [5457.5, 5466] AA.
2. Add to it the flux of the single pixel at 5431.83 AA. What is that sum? 17.4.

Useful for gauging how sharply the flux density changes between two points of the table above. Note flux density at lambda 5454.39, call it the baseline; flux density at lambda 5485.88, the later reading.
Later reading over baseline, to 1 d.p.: 1.0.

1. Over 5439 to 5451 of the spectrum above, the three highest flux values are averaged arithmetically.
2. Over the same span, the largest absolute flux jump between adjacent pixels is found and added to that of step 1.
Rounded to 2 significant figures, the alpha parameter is 9.9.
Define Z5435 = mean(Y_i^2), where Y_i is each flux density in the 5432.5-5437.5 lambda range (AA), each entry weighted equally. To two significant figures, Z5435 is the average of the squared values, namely 59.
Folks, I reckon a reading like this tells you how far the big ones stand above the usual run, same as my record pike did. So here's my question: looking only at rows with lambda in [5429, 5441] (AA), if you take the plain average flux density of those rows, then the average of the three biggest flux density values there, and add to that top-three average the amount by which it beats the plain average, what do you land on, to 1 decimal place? 10.5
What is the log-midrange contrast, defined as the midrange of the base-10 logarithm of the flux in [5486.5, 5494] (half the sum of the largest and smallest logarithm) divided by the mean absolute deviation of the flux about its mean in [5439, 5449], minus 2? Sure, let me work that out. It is 0.6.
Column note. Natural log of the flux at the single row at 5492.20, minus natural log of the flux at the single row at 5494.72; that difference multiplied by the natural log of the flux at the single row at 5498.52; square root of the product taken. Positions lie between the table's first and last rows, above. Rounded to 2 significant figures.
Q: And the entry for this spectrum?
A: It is 0.30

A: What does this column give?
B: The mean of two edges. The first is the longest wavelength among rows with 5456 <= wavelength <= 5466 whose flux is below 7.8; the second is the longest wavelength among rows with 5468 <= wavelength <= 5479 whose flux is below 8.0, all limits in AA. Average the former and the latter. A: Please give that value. 5470.7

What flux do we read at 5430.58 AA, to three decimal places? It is 7.686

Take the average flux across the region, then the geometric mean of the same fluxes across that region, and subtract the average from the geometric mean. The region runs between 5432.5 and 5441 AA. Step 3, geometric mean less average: -0.12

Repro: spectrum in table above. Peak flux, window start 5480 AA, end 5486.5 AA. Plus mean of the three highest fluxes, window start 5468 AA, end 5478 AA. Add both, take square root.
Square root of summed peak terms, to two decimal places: 4.67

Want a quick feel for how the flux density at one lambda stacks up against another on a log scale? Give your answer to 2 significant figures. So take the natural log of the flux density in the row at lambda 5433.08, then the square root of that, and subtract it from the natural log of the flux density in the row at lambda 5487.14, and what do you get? 0.91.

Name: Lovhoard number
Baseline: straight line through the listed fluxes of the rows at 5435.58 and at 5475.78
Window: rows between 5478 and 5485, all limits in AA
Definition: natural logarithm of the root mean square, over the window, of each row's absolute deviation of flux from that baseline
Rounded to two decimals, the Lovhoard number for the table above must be 1.07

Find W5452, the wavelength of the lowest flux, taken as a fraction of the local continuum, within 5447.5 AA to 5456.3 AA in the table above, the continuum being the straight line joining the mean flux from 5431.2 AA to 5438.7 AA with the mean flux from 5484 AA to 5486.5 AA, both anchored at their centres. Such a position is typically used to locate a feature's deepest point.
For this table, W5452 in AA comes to 5448.11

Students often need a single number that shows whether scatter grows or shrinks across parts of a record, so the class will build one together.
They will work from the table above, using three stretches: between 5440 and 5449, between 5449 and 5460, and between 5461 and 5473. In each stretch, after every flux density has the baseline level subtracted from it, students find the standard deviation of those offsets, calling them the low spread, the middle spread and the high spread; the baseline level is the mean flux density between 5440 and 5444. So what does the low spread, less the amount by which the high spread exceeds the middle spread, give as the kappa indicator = -0.5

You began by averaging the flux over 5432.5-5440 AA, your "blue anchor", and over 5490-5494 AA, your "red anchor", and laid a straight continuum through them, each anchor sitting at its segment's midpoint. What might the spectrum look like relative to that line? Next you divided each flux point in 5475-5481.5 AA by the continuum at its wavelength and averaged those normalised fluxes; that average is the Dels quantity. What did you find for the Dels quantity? 0.95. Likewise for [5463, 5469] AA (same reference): 1.00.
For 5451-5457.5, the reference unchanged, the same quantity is 1.01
